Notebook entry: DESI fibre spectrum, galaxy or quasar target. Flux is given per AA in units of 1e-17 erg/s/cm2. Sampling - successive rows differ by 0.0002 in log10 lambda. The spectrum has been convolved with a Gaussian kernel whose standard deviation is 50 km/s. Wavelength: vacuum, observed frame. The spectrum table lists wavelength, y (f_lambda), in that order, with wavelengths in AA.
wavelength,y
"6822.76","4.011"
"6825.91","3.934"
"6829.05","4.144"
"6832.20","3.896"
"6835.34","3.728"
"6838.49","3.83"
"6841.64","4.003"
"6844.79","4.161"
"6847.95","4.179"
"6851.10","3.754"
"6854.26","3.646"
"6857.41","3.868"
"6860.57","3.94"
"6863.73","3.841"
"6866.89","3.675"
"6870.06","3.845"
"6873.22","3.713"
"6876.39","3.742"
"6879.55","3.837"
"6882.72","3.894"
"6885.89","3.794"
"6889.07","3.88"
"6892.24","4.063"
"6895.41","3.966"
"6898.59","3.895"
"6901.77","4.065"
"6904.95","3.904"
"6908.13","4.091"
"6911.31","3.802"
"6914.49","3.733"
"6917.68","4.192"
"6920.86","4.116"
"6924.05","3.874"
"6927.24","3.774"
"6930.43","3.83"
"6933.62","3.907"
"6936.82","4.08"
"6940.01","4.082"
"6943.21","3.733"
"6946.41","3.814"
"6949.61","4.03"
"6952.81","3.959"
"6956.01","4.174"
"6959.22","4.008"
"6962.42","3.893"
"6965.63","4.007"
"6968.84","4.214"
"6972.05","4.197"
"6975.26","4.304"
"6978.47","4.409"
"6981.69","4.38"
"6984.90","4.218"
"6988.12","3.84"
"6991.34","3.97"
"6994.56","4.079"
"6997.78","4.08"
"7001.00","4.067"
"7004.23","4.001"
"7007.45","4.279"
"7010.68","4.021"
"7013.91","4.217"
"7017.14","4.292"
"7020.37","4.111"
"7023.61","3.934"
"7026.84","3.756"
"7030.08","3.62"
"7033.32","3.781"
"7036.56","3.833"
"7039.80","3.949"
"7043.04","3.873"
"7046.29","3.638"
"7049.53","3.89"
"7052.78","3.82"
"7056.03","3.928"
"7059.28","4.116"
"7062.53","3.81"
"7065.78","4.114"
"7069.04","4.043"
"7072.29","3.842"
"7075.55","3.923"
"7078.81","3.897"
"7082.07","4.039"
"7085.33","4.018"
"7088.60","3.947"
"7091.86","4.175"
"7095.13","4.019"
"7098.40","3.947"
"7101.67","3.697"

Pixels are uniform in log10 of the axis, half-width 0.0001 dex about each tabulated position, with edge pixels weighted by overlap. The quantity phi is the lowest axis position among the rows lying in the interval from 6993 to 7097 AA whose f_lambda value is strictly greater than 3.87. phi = 6994.56 AA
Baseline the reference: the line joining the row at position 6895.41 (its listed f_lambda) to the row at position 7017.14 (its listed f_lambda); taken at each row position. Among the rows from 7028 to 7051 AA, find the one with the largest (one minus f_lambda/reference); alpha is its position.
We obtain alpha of 7046.29 AA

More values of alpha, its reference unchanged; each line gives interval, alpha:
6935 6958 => 6943.21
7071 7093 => 7072.29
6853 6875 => 6866.89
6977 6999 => 6988.12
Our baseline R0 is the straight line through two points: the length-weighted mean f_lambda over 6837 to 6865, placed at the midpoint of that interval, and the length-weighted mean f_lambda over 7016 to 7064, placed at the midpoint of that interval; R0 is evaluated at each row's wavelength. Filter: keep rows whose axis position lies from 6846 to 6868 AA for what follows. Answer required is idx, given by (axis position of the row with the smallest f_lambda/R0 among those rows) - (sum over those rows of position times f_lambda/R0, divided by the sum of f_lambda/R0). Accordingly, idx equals -3.0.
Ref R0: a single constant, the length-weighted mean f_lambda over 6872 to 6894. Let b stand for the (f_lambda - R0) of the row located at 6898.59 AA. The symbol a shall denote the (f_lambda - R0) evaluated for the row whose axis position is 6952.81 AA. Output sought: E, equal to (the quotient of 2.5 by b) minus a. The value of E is 55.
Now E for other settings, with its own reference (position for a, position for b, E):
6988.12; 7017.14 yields 6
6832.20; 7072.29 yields -320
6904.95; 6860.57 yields 28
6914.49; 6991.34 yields 21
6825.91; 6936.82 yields 11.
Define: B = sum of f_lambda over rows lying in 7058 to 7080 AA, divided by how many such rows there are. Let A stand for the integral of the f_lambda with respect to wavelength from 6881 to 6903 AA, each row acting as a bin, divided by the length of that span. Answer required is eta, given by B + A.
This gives 7.90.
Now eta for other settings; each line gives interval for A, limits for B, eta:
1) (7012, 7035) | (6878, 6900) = 7.86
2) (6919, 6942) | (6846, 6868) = 7.79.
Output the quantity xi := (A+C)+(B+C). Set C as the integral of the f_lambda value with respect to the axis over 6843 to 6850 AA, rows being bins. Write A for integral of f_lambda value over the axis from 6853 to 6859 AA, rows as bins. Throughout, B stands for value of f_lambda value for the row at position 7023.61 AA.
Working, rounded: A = 23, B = 3.934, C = 29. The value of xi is 84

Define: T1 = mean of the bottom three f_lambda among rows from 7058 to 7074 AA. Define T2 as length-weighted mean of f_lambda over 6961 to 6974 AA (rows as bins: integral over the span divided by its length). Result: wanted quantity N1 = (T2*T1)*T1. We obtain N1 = 62.1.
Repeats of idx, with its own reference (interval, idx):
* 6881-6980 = -16.6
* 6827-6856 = 12.7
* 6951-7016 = 4.7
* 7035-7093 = -18.2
